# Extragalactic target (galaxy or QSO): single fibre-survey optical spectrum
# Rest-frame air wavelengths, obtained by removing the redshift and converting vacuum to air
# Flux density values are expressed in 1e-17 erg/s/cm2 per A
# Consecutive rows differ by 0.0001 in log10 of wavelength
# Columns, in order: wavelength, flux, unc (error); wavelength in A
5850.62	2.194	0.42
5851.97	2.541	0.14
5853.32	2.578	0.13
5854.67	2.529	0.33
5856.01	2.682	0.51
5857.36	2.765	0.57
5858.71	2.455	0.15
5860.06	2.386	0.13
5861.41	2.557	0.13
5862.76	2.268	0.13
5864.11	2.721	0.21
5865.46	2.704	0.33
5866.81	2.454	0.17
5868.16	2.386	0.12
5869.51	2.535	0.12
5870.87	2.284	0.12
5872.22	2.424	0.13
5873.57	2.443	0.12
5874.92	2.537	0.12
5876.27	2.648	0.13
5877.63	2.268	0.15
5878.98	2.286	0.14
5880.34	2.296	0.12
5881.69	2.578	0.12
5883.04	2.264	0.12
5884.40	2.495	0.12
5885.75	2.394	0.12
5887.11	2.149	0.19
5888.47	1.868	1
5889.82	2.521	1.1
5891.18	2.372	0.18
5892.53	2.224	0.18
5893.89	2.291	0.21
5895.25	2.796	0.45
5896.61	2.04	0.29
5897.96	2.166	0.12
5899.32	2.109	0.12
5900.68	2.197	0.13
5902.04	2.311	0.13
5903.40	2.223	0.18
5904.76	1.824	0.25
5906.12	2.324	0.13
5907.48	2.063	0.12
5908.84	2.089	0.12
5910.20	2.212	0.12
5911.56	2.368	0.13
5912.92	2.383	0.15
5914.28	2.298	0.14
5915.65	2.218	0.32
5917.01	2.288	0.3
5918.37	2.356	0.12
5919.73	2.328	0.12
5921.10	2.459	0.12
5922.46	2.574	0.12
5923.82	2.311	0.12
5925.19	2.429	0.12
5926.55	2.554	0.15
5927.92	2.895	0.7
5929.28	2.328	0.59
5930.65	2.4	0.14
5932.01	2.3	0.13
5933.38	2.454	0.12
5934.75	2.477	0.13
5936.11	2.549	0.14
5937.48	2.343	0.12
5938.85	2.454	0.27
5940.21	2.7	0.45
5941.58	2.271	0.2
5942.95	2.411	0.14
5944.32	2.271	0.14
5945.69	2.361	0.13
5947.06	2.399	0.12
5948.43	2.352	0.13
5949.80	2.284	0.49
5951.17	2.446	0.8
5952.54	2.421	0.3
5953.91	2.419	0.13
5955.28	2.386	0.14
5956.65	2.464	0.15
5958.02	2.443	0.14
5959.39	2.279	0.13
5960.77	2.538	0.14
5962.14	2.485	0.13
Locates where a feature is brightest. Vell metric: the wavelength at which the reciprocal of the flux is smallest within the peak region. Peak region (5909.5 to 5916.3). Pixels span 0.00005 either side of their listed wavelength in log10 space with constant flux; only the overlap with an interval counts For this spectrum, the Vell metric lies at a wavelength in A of 5912.92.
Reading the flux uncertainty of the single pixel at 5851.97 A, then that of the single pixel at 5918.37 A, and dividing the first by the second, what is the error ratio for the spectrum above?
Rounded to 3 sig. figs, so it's 1.17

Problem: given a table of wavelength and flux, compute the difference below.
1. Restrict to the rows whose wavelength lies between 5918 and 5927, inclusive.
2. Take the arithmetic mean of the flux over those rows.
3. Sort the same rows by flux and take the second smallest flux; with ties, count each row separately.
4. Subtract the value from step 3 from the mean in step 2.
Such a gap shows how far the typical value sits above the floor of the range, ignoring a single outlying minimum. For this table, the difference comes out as 0.102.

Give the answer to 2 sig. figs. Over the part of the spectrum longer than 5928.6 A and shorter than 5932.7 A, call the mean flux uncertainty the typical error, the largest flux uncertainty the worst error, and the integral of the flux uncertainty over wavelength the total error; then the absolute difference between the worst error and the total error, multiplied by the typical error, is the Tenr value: 0.17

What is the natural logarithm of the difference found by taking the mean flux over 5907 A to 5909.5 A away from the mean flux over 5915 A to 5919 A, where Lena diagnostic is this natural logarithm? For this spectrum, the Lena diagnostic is -1.55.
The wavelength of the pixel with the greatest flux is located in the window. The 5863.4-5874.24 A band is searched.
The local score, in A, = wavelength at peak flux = 5864.11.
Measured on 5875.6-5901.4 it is 5895.25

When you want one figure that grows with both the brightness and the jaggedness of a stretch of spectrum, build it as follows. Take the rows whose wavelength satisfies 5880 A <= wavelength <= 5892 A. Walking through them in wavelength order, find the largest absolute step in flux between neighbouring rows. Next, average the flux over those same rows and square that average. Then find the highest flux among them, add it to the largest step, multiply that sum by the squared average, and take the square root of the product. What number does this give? 4.18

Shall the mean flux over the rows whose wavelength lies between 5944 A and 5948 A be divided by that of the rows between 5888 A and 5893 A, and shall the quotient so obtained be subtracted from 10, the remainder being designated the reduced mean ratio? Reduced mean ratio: 8.96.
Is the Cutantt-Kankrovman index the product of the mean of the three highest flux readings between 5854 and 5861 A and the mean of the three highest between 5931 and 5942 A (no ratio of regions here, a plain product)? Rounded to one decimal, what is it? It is 6.8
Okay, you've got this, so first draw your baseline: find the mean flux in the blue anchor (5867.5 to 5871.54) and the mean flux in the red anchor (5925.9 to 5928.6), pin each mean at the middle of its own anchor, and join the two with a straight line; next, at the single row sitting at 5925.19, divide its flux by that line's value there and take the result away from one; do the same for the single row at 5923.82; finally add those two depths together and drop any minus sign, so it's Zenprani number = 0.250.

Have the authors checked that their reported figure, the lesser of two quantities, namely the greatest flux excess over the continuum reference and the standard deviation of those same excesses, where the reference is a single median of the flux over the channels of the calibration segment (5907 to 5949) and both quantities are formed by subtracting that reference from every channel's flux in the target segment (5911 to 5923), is 0.10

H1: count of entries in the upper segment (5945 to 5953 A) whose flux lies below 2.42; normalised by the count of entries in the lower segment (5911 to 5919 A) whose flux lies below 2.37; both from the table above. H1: 0.8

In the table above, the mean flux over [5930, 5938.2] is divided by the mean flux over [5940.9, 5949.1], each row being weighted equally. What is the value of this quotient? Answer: 1.03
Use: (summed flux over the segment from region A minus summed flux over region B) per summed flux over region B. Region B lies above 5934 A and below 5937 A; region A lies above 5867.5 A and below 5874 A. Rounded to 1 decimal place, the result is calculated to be 1.4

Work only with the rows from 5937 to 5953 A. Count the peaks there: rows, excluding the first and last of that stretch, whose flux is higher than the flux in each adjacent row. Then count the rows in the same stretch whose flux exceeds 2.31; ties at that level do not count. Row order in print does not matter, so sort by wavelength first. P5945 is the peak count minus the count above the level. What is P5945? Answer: -5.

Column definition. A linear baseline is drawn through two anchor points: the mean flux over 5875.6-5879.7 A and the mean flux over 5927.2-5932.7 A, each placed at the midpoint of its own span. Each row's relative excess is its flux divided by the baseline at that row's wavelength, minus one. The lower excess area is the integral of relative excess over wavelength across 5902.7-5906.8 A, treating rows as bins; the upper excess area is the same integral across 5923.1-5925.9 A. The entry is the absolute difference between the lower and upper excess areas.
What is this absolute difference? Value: 0.42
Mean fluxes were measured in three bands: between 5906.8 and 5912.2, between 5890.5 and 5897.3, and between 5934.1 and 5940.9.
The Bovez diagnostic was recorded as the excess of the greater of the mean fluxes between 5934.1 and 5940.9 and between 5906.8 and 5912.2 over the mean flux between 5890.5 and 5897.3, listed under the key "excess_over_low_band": 0.16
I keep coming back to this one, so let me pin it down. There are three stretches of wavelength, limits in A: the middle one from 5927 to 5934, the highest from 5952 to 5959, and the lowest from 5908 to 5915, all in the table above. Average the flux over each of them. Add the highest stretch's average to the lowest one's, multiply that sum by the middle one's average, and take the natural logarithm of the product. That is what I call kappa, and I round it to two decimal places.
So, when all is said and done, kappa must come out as 2.45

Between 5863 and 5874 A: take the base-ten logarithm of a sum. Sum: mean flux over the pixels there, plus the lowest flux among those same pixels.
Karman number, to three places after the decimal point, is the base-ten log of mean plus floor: 0.679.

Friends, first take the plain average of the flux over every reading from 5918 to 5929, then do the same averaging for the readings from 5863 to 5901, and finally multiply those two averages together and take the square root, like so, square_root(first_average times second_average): 2.43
